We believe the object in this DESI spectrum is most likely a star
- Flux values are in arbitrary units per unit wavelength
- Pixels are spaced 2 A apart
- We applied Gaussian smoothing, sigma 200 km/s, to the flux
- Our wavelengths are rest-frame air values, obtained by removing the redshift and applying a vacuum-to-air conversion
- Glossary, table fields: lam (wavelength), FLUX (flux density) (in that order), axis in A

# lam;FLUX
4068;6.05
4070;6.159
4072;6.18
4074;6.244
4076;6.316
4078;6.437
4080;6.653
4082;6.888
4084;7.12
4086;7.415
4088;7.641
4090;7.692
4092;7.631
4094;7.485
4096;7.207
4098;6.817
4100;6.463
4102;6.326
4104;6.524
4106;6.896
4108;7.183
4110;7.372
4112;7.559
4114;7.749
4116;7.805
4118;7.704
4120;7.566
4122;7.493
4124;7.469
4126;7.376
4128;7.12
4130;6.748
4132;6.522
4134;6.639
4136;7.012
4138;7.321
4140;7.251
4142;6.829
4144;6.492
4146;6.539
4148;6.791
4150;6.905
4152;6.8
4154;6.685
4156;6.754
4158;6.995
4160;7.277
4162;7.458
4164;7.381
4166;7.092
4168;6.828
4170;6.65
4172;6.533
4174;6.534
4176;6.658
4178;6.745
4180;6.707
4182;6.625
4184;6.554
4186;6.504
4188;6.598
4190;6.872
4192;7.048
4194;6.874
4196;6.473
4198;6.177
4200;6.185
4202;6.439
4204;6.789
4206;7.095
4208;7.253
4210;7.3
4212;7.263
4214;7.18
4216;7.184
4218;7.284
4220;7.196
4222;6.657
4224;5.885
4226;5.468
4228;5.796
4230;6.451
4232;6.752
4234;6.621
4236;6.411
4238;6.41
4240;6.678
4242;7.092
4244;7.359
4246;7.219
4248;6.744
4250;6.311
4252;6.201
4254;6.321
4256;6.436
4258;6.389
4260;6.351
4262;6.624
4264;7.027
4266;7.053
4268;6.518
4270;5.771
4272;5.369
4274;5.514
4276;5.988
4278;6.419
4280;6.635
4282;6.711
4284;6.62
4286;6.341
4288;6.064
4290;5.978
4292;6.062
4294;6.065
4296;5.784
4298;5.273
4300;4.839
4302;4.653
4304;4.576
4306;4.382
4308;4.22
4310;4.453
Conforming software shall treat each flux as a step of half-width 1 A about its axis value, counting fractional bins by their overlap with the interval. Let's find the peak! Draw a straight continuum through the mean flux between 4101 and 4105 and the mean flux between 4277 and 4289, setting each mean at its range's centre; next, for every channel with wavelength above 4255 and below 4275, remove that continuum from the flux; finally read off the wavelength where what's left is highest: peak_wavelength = 4266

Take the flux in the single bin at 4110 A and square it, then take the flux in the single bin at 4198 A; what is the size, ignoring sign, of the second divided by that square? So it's 0.114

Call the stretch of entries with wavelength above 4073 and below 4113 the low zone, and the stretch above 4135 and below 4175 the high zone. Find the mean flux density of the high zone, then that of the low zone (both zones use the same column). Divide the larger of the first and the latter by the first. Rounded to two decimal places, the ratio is 1.01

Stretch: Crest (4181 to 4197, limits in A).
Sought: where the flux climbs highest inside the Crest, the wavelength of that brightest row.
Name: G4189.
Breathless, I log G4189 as 4192 A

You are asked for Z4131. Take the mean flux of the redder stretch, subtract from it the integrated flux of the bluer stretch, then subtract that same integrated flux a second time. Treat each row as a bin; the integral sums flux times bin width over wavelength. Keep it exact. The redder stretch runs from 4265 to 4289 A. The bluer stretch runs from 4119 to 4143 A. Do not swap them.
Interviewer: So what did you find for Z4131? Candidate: -335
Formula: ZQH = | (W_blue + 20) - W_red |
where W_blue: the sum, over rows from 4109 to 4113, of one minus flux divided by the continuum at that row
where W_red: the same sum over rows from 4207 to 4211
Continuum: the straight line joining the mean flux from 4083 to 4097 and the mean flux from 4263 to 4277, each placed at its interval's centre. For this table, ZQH 20.2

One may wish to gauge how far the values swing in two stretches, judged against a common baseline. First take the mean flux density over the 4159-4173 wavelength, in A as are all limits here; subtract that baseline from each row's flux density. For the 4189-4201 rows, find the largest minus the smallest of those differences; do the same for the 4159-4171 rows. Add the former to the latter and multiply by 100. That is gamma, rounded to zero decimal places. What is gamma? 168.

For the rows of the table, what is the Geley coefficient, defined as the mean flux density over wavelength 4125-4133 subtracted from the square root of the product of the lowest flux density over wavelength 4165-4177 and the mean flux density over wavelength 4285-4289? -0.6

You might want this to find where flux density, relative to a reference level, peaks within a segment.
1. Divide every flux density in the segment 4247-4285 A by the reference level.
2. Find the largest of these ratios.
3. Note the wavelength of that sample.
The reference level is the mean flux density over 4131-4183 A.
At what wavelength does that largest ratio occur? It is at 4266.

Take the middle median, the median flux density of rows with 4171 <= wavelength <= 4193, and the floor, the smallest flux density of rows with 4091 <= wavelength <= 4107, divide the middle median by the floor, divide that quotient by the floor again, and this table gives 0.166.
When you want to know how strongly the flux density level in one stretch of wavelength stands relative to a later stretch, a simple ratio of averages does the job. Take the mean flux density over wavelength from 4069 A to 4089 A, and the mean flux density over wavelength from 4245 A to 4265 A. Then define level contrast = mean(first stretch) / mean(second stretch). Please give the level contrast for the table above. 1.02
